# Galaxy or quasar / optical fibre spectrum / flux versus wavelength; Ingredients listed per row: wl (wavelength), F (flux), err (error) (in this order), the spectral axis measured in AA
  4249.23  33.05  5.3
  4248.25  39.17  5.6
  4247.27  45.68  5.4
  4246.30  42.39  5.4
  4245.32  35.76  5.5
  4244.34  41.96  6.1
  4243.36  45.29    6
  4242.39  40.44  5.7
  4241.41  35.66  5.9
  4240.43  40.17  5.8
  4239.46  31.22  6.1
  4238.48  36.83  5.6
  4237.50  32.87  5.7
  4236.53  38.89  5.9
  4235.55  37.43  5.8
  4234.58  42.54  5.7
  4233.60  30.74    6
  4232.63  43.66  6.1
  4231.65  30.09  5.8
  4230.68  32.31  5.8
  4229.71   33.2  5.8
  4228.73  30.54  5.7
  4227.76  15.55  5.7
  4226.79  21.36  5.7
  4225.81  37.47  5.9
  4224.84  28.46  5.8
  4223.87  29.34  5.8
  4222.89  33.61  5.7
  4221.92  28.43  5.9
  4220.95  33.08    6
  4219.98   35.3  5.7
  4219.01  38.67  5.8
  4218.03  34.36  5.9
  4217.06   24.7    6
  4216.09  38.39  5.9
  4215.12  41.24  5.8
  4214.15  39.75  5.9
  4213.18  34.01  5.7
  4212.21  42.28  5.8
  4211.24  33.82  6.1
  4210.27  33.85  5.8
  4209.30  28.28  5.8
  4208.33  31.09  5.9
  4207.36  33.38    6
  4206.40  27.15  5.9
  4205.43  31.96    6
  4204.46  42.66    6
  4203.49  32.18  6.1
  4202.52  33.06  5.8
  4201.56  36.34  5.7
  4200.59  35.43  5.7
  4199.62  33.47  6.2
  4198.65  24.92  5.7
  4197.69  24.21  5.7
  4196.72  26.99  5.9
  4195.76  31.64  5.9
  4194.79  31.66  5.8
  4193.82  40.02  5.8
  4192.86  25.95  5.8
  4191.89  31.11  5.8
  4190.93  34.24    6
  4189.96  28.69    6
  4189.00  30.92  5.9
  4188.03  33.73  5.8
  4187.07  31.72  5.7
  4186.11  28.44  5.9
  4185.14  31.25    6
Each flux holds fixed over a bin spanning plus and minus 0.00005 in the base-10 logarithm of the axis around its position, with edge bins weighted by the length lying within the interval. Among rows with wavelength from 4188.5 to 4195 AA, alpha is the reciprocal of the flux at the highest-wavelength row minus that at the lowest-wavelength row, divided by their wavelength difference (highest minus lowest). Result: -0.0001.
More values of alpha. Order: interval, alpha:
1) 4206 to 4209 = -0.0024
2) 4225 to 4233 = -0.0006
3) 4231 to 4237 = -0.0015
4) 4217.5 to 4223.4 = 0.0001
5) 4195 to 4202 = -0.0007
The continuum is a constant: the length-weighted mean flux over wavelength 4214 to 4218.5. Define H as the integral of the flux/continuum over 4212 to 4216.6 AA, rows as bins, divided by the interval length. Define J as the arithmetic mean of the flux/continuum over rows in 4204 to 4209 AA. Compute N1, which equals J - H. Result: -0.16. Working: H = 1.10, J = 0.94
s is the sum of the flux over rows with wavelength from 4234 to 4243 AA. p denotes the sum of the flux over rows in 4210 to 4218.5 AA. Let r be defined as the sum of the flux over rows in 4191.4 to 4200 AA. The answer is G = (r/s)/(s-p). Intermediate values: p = 322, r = 270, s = 336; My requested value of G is 0.06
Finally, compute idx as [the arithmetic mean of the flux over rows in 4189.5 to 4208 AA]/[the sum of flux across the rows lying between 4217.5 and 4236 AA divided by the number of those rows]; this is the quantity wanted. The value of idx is 0.98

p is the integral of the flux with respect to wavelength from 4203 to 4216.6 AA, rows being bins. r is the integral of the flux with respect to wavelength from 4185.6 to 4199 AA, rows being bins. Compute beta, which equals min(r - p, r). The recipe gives -69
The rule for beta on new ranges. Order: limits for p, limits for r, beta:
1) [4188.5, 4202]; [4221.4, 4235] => 4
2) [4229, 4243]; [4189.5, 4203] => -84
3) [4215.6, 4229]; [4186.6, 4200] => 0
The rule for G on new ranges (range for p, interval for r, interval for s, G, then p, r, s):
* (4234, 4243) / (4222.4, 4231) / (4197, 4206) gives -0.02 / 336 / 262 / 294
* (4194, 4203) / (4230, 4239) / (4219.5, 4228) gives -0.08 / 278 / 325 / 263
